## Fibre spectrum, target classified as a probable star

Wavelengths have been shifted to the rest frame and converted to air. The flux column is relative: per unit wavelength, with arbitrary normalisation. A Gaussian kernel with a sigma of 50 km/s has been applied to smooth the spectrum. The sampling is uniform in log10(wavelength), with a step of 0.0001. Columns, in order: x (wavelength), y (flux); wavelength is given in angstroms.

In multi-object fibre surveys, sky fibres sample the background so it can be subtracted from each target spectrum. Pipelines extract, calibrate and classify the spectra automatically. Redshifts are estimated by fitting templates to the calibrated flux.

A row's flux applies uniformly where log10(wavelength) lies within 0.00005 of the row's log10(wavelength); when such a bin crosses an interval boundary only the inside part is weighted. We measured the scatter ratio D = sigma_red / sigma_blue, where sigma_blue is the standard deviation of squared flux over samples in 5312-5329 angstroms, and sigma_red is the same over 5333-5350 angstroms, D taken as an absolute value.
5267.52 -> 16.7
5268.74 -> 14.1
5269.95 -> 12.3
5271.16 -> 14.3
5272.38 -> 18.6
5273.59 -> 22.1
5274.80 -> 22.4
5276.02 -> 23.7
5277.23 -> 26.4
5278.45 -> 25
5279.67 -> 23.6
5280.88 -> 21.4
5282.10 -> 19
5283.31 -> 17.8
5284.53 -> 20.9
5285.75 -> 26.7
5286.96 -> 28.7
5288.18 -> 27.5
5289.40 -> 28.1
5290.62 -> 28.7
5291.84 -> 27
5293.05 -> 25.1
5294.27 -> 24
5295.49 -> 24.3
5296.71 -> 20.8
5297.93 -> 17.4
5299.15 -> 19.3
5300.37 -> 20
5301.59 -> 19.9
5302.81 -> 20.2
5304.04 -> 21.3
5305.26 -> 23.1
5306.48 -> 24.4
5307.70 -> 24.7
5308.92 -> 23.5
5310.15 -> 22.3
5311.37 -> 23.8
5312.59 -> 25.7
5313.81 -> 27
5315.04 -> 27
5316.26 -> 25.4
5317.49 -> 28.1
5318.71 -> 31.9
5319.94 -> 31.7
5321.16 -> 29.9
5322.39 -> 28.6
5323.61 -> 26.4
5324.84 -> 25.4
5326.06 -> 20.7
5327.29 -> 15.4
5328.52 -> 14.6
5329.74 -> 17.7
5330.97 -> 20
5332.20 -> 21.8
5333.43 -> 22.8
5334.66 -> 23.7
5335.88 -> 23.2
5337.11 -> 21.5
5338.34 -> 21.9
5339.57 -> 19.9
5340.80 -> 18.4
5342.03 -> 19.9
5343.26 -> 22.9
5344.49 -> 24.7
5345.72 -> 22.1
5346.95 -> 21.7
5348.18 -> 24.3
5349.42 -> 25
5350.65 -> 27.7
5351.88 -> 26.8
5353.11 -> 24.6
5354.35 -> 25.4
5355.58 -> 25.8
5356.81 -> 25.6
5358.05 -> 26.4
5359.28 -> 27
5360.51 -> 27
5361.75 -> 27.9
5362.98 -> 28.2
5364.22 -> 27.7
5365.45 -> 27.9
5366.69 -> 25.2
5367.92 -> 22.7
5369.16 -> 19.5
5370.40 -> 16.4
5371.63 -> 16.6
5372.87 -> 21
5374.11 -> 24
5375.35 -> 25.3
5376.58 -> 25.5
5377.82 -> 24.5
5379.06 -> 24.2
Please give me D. 0.3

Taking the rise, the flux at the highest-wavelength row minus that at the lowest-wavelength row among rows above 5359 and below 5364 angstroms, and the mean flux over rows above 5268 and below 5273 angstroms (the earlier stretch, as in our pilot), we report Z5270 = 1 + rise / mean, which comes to 1.08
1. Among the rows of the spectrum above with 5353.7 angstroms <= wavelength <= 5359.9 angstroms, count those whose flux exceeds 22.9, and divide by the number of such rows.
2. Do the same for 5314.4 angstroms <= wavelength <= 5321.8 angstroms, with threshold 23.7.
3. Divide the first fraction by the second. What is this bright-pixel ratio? 1.0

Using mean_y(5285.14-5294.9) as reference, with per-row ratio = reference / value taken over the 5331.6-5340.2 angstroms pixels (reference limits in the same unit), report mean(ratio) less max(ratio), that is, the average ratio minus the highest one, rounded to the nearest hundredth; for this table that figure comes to -0.13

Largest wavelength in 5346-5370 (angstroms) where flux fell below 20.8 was 5369.16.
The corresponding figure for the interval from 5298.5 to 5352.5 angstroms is 5342.03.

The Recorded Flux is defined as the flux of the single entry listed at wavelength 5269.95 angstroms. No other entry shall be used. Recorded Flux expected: 12.3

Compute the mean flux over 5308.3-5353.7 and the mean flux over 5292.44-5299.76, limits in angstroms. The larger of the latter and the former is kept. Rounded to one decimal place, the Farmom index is 23.7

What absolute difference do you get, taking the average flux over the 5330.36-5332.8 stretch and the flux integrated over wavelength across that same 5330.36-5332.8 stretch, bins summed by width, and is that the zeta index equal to 30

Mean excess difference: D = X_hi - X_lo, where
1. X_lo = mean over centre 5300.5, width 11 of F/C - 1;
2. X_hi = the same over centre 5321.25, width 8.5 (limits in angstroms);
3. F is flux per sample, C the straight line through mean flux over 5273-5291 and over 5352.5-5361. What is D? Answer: 0.31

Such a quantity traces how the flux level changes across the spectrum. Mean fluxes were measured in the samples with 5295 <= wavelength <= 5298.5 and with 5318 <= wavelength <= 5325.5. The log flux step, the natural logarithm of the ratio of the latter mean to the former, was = 0.3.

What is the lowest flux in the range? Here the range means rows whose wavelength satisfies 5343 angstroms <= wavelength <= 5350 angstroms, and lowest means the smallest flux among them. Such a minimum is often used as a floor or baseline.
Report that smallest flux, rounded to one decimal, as 21.7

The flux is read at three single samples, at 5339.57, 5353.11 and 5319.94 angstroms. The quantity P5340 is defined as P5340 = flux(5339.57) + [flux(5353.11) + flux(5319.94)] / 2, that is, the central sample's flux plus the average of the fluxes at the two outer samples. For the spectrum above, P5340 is 48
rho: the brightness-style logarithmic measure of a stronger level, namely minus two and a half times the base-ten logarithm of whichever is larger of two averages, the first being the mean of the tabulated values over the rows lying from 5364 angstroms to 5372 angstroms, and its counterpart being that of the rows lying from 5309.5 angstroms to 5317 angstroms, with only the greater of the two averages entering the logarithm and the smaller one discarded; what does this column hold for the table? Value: -3.504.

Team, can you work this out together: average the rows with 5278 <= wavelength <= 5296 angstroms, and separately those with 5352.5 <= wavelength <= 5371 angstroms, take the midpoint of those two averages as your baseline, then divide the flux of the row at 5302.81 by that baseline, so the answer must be 0.81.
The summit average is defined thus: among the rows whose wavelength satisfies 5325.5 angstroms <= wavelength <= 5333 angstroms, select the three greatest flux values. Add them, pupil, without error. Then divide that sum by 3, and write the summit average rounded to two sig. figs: 21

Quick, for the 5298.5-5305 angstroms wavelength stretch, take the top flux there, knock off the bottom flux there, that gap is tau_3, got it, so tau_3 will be 2.0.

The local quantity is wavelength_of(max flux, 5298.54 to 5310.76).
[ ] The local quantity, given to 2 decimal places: 5307.70 angstroms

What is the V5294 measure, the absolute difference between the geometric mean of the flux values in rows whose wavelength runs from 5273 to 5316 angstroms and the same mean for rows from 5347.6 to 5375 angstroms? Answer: 1.1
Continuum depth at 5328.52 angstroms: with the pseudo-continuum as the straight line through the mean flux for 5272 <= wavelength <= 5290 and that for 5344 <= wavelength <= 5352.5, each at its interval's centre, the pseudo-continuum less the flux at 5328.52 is 10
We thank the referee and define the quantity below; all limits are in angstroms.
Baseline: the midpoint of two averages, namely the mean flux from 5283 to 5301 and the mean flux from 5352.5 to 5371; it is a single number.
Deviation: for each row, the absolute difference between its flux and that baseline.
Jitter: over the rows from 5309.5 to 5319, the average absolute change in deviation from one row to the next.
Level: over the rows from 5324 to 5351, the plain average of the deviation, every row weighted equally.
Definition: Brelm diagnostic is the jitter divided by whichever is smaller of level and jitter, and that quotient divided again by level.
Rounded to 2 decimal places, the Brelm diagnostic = 0.30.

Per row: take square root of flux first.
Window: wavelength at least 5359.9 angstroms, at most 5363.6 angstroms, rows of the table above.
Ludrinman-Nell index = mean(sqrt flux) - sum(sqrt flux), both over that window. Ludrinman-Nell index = -10.5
